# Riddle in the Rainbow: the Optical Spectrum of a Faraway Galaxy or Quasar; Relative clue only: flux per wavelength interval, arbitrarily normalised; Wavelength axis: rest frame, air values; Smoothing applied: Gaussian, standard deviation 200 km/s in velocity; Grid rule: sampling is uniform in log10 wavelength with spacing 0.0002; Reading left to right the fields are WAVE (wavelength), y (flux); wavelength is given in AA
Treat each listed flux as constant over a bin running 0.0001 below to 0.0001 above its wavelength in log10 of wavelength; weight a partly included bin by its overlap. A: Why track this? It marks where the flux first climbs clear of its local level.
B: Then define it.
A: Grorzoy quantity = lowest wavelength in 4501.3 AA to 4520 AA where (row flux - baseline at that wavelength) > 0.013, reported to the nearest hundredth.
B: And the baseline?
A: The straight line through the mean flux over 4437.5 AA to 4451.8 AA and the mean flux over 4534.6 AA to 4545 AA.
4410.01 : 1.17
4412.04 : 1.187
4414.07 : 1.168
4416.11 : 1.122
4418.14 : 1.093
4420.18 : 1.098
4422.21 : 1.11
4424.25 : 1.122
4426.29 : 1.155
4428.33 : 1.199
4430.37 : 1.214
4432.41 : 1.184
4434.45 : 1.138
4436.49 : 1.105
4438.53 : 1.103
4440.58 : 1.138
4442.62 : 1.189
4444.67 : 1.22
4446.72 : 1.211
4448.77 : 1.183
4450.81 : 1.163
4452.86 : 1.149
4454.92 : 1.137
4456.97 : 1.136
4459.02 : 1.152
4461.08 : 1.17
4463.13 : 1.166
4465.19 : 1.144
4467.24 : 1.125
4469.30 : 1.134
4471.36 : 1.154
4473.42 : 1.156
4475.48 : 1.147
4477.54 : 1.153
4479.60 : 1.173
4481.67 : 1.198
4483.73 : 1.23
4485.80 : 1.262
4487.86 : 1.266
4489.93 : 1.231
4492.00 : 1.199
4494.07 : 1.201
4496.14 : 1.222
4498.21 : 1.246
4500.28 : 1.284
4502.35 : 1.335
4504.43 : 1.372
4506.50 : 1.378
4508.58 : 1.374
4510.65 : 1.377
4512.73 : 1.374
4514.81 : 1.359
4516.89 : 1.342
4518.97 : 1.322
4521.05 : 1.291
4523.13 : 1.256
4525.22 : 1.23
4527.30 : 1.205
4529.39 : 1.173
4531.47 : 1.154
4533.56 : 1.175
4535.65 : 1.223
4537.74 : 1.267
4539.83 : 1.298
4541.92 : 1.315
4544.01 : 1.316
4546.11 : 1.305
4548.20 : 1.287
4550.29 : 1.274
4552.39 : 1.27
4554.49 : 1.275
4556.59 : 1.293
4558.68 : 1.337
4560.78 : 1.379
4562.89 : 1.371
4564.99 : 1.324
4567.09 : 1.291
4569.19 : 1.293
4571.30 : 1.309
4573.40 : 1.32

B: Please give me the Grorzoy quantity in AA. 4502.35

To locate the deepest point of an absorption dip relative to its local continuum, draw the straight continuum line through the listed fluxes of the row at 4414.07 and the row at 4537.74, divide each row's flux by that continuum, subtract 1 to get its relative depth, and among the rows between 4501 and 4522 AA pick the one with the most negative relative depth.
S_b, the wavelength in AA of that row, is 4521.05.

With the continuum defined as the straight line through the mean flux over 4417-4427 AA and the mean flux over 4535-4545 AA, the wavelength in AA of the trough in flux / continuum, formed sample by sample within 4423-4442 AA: 4438.53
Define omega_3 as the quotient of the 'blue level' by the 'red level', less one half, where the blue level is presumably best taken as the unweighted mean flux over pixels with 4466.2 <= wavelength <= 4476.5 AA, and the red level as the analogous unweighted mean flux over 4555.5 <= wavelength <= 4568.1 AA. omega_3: 0.36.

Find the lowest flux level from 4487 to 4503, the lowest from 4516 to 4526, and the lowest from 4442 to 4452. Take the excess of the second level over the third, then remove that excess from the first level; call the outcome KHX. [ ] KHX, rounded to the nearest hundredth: 1.13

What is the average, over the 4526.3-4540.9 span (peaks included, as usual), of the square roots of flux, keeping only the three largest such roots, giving 1.12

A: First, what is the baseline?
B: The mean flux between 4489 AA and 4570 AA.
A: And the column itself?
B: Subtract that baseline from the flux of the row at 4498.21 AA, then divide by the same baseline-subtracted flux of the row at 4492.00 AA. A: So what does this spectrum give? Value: 0.5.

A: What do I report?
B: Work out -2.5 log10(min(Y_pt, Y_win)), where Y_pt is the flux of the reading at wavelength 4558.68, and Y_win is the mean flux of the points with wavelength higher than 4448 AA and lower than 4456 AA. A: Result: -0.16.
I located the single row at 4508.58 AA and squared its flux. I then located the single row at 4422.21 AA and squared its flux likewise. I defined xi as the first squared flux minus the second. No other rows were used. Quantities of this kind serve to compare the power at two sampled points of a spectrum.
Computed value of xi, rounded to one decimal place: 0.7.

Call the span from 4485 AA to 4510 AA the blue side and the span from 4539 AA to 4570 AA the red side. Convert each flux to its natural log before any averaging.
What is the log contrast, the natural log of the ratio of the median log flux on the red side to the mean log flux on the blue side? 0.1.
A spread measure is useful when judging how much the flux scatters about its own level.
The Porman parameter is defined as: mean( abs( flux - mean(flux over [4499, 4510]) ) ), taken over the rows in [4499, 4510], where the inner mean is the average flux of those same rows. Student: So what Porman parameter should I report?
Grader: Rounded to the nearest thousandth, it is 0.031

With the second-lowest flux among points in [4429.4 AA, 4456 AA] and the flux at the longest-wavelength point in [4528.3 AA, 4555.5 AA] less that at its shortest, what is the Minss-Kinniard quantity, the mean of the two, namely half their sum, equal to 0.60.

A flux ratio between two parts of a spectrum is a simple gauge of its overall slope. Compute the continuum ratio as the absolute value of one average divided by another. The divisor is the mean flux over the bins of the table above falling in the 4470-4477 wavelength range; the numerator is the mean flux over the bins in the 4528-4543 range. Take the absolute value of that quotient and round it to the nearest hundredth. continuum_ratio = 1.07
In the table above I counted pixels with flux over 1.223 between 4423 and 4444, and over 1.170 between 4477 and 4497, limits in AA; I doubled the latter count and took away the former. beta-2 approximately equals 18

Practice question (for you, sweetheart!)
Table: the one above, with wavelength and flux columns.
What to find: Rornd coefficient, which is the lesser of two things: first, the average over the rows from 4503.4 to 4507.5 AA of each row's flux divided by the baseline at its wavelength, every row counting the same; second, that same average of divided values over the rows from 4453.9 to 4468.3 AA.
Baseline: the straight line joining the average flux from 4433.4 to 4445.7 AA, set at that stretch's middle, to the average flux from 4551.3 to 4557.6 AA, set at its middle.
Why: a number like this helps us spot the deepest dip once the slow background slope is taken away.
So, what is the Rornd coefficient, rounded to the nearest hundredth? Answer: 0.98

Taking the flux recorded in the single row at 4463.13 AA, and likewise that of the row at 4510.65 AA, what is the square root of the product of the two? 1.27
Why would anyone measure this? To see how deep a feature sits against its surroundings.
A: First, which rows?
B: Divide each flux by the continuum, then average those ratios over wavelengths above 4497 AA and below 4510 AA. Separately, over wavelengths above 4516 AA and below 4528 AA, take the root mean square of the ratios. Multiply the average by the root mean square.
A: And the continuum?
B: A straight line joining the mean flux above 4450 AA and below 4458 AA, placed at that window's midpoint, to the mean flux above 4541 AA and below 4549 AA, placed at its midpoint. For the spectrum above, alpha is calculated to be 1.09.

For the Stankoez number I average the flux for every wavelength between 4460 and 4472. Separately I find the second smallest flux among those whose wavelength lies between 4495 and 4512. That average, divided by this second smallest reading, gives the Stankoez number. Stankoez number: 0.922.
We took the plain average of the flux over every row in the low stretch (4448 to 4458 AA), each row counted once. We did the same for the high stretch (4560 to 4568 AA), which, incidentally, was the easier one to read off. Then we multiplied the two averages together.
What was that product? 1.55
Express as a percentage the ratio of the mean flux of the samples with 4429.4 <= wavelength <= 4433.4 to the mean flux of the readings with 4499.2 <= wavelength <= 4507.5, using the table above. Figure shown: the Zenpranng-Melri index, 89.3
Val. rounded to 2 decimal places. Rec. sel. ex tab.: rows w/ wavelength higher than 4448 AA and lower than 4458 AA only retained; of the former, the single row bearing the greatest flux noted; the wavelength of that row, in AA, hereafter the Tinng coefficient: 4448.77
